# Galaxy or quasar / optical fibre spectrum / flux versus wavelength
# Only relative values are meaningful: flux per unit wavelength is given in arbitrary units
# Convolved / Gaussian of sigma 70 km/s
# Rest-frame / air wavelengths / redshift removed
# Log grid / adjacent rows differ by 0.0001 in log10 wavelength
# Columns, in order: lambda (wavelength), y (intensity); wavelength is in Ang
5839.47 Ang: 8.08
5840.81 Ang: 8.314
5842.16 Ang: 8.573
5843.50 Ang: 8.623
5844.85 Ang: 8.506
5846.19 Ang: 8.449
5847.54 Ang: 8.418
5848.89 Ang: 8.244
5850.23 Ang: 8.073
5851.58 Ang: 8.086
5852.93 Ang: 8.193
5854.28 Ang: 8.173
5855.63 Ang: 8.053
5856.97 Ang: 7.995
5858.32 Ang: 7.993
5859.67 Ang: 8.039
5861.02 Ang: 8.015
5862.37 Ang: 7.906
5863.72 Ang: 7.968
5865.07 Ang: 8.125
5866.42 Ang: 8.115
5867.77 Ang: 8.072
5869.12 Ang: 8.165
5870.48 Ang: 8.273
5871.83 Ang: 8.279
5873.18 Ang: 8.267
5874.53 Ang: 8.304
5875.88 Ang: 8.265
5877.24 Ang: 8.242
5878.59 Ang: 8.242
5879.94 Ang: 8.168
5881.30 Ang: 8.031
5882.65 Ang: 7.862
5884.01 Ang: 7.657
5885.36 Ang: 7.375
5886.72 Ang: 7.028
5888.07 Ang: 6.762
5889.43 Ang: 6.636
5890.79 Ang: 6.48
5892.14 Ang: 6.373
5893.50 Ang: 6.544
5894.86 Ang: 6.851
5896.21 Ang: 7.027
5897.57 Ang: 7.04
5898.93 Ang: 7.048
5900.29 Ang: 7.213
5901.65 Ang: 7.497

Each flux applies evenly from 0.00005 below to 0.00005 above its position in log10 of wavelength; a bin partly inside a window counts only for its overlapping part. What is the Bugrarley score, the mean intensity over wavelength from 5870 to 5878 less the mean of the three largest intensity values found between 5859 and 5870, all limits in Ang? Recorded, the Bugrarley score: 0.14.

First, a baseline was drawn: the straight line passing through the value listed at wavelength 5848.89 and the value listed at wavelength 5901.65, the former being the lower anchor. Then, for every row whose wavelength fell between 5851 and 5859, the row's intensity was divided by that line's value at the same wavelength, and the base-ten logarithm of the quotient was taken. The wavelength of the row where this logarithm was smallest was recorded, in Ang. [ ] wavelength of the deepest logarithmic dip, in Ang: 5856.97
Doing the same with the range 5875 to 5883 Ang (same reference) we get 5882.65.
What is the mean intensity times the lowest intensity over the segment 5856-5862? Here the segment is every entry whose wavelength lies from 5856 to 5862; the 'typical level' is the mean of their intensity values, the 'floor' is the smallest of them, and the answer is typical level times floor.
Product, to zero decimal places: 64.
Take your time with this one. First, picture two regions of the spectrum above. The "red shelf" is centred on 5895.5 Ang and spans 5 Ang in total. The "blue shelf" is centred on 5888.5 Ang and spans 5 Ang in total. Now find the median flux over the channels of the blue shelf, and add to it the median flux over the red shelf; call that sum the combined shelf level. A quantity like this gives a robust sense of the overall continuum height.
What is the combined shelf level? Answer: 13.6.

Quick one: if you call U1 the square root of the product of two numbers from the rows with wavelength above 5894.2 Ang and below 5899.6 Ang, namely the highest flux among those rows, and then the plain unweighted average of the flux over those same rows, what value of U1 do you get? 7.02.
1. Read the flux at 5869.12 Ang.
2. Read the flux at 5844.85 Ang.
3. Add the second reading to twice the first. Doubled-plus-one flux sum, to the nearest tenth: 24.8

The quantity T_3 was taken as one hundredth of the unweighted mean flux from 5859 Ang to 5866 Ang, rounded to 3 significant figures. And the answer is 0.0801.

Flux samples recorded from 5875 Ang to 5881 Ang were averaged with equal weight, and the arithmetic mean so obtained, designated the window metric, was 8.2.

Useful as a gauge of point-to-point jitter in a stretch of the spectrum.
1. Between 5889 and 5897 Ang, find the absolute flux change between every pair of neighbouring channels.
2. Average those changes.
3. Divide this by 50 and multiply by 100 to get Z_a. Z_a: 0.37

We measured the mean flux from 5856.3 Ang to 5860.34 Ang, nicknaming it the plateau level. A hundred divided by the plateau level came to 12.5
